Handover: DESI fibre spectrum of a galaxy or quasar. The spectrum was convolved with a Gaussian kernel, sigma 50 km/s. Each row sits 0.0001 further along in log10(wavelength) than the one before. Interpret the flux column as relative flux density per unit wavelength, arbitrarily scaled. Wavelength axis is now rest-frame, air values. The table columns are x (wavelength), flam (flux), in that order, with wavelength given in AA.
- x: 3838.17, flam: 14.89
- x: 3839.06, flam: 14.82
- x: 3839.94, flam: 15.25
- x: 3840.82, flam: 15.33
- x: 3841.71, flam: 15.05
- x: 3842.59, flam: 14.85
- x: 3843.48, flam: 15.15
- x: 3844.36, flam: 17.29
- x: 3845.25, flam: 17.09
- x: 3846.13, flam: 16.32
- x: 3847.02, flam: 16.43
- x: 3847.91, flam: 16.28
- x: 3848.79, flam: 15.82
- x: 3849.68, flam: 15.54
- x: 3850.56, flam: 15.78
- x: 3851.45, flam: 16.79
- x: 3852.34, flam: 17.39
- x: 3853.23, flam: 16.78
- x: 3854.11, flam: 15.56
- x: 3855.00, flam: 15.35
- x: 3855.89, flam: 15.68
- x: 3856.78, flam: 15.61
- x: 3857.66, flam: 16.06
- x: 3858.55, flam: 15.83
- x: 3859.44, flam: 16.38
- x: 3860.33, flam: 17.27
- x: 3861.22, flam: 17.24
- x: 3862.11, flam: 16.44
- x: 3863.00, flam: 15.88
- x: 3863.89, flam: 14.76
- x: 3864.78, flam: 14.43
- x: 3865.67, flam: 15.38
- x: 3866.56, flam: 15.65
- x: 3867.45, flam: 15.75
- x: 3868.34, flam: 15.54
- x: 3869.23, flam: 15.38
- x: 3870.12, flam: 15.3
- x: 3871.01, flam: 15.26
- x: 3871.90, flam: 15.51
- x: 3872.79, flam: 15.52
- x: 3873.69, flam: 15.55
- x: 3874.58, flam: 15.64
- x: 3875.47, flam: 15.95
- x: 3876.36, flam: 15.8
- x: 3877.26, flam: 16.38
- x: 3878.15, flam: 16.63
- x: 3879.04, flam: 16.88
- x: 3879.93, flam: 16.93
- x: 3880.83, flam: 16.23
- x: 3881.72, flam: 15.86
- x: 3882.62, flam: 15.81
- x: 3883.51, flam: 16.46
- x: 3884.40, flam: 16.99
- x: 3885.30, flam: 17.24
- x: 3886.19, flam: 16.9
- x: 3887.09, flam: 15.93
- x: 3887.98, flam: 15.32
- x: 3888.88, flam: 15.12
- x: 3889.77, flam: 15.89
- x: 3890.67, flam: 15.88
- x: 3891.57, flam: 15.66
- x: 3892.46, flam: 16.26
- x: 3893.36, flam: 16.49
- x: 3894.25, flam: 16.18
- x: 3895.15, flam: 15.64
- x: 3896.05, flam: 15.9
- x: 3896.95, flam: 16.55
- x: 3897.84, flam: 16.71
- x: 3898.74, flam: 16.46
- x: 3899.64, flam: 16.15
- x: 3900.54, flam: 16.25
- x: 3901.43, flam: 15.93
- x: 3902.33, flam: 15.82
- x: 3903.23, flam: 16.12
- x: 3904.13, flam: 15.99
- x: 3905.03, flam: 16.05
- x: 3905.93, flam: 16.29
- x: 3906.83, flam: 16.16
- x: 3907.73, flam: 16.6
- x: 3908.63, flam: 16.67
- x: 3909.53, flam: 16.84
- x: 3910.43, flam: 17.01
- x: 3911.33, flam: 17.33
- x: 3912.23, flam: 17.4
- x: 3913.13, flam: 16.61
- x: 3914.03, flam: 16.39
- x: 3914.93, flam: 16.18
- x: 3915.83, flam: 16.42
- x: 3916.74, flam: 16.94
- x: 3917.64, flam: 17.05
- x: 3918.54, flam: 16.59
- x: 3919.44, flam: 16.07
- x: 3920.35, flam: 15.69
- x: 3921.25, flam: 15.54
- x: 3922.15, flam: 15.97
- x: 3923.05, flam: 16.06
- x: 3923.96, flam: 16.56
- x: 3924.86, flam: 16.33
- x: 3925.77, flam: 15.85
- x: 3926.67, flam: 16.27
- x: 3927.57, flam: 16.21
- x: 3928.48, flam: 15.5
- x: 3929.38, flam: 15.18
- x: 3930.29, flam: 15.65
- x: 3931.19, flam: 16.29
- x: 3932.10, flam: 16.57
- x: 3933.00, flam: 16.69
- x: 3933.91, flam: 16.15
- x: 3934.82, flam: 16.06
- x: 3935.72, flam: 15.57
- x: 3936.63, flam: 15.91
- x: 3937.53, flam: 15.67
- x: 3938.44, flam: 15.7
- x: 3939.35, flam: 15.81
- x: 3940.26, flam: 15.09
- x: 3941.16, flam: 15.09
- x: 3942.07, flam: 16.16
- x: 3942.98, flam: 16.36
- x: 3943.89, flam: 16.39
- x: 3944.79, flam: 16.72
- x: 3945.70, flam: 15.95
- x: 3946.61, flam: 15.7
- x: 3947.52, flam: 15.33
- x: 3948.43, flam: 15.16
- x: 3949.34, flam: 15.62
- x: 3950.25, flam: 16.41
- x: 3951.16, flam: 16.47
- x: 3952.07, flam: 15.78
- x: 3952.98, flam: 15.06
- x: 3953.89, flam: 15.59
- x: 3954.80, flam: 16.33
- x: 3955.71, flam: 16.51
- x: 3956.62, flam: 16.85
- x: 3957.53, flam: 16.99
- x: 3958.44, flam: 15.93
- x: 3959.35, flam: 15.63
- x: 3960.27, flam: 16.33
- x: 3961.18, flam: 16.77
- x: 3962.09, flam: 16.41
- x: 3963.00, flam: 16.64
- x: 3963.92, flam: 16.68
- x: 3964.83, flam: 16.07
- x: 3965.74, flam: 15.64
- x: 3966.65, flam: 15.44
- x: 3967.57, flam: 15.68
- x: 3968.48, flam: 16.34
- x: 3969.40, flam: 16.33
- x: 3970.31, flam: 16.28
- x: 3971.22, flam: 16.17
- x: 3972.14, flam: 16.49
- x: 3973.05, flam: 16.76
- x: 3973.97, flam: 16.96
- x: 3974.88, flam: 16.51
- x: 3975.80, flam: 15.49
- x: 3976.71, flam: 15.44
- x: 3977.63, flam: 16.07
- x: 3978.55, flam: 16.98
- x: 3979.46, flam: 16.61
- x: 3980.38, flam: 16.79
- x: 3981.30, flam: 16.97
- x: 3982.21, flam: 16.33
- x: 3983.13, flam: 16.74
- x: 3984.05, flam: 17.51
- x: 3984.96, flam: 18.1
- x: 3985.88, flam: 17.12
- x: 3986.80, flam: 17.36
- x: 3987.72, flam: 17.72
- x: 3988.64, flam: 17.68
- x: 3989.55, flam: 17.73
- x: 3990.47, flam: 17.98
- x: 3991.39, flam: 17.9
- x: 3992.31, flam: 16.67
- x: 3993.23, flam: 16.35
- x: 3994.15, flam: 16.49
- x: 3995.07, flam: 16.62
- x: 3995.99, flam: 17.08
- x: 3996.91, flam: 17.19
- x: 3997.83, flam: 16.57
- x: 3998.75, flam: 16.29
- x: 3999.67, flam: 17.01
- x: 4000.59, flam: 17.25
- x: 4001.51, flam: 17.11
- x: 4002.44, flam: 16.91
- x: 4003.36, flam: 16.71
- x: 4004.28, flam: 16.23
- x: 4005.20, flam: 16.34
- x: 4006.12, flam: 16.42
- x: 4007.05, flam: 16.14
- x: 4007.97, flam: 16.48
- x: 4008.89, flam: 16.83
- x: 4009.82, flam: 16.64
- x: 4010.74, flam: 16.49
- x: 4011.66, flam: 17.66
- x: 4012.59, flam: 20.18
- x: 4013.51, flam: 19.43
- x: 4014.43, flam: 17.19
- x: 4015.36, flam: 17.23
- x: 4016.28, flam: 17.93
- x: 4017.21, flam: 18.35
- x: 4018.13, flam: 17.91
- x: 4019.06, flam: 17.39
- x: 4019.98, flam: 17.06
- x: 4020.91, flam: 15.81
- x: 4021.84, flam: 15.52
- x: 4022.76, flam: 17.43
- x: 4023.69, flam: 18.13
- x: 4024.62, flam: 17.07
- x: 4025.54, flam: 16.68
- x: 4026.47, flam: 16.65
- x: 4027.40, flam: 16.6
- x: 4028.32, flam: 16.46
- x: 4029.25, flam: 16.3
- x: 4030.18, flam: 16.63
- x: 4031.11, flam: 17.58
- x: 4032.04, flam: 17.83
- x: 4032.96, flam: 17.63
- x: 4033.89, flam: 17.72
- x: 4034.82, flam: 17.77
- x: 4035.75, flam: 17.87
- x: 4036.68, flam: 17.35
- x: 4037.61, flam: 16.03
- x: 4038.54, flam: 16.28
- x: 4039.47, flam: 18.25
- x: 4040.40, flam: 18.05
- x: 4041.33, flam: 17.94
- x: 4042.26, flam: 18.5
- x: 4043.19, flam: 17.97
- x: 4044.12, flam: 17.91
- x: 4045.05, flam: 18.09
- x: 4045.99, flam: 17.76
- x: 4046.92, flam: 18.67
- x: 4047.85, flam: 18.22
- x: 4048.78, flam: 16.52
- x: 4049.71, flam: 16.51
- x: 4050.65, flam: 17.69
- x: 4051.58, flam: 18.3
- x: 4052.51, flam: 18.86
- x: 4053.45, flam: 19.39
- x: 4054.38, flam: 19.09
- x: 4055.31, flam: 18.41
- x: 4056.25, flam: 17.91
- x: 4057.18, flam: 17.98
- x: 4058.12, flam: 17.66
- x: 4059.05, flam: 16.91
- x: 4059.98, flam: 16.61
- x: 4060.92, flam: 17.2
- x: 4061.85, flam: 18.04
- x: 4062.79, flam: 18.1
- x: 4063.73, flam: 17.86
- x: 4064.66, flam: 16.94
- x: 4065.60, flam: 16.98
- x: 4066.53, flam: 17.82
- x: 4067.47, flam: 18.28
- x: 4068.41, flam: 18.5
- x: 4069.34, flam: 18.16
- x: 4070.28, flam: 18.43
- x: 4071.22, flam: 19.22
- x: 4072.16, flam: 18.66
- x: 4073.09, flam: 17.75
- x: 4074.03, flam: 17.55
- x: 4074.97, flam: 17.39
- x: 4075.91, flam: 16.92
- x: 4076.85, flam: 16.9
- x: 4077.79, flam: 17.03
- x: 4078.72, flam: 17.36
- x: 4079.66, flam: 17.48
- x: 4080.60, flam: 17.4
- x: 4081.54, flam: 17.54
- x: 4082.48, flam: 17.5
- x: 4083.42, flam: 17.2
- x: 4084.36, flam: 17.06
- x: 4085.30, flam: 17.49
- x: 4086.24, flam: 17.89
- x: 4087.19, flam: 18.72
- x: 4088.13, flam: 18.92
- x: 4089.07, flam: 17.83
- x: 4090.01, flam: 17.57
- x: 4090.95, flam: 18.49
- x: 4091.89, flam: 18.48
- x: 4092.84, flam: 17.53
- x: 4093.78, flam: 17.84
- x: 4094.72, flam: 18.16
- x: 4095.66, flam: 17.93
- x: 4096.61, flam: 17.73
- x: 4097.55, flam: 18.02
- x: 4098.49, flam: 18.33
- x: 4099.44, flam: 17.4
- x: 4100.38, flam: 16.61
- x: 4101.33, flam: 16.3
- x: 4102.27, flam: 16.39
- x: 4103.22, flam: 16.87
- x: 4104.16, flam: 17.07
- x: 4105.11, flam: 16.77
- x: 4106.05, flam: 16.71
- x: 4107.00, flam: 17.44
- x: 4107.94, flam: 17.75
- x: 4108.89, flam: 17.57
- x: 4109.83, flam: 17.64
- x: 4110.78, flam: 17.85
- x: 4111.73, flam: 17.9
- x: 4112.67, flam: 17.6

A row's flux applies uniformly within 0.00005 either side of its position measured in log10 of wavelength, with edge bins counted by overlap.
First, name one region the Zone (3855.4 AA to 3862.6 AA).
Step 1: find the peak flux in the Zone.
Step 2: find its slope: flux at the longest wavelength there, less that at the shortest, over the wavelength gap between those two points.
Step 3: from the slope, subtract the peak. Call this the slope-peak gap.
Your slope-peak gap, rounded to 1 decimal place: -17.1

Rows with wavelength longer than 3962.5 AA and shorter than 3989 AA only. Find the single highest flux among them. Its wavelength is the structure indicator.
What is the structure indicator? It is 3984.96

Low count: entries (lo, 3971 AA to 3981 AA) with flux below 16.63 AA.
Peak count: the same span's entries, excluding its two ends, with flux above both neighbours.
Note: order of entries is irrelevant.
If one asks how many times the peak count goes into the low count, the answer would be 3.5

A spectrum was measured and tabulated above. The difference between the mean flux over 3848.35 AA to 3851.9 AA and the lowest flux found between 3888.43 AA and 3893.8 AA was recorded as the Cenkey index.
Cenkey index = 0.9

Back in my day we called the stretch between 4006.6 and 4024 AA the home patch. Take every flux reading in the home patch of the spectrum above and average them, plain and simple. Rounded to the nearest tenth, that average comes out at 17.4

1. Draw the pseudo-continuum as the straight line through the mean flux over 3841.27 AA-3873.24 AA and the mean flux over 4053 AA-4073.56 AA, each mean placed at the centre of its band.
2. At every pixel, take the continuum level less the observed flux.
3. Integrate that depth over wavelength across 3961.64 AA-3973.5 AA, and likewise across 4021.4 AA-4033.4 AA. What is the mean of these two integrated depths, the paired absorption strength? 9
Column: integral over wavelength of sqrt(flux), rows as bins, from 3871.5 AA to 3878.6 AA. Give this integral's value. 28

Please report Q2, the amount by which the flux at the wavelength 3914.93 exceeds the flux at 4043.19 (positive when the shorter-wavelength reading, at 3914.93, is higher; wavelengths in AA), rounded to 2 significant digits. -1.8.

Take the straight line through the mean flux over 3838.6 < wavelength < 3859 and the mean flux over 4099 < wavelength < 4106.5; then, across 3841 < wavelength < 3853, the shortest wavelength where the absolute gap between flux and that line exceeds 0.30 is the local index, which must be 3841.71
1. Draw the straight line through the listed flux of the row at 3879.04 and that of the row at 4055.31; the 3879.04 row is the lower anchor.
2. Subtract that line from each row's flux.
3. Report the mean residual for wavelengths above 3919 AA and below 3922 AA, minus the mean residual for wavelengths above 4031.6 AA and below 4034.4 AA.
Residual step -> -1.0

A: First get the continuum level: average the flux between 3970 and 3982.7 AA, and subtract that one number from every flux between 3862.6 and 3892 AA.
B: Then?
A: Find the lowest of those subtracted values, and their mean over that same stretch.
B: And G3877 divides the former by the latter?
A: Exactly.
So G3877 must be 3.6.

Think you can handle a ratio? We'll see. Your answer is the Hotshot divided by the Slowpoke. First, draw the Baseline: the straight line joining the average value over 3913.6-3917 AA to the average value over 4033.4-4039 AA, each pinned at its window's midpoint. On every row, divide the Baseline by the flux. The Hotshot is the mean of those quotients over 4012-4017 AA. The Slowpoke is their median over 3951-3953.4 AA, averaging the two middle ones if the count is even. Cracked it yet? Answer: 0.88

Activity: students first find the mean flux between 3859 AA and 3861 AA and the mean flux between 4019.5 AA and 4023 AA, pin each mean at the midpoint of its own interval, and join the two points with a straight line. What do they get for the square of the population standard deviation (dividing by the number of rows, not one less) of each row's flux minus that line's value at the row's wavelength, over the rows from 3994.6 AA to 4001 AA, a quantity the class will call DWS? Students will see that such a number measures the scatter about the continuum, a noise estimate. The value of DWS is 0.11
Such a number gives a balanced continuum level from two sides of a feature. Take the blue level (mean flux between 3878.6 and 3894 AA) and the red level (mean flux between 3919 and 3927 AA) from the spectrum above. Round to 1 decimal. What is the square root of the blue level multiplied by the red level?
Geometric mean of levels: 16.1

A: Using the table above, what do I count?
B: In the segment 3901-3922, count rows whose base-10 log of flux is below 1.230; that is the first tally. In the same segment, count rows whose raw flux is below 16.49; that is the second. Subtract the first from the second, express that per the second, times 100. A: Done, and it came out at -46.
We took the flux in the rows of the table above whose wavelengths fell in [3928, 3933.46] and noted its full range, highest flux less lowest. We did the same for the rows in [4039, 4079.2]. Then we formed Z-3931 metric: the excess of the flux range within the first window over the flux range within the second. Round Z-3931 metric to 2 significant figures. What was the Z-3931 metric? -1.4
